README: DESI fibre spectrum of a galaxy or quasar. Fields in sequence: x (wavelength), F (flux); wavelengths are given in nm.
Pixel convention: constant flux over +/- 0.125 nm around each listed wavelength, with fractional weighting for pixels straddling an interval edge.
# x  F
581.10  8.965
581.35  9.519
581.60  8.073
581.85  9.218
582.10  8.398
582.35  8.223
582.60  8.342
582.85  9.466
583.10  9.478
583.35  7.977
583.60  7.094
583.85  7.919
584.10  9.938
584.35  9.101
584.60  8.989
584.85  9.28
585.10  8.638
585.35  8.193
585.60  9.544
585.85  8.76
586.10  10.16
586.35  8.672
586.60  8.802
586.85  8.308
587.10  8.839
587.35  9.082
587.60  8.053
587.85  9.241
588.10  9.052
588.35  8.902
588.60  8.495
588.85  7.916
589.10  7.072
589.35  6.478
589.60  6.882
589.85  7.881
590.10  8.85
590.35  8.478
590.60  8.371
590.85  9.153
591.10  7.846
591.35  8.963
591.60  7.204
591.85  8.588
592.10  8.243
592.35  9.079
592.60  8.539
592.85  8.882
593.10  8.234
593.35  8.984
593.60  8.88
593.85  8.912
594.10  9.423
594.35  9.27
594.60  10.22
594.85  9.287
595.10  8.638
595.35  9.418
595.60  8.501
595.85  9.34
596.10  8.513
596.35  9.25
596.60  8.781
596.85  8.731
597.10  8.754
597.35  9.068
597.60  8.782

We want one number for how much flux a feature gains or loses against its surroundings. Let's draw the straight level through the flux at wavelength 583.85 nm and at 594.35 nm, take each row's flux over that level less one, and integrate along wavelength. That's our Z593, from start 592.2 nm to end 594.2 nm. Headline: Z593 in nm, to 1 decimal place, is -0.1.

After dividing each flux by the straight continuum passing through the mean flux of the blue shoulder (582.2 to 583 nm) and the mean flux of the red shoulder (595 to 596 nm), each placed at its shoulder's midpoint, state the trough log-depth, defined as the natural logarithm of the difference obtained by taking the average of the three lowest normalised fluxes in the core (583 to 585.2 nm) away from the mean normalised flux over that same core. -2.1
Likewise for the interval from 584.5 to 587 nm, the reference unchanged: -2.8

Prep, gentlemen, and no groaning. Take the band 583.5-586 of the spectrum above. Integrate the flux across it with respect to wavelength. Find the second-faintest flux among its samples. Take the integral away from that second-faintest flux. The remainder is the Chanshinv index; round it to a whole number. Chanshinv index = -14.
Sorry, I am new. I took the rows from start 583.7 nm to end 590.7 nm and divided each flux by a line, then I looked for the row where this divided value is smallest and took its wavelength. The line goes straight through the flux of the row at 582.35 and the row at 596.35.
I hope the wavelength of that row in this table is 589.35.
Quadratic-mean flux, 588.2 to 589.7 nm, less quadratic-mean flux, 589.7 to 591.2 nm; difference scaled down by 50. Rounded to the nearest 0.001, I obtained -0.015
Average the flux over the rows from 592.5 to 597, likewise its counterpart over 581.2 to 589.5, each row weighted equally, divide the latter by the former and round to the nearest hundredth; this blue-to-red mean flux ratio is 0.96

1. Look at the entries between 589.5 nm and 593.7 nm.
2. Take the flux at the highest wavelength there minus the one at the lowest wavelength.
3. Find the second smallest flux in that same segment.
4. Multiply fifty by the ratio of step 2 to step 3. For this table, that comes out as 14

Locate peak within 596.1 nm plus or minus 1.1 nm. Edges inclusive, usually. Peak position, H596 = 595.35 nm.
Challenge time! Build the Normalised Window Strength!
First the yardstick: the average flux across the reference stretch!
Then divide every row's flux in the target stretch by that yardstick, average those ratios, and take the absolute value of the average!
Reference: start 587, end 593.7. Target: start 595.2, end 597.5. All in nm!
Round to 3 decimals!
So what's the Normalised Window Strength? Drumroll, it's 1.066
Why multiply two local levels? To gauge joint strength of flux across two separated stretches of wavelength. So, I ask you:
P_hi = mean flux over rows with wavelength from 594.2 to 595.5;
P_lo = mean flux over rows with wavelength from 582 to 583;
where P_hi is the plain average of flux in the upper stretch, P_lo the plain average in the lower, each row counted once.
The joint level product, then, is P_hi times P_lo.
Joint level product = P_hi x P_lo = 81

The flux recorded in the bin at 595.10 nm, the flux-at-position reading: 8.638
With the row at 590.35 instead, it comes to 8.478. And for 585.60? 9.544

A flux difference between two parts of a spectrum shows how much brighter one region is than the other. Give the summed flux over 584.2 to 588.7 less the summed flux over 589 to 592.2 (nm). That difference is 56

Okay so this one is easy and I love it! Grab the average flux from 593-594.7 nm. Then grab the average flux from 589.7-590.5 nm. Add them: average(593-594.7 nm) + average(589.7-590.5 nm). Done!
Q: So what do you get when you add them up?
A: 17.5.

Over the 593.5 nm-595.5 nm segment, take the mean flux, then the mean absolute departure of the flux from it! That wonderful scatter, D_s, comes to 0.3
